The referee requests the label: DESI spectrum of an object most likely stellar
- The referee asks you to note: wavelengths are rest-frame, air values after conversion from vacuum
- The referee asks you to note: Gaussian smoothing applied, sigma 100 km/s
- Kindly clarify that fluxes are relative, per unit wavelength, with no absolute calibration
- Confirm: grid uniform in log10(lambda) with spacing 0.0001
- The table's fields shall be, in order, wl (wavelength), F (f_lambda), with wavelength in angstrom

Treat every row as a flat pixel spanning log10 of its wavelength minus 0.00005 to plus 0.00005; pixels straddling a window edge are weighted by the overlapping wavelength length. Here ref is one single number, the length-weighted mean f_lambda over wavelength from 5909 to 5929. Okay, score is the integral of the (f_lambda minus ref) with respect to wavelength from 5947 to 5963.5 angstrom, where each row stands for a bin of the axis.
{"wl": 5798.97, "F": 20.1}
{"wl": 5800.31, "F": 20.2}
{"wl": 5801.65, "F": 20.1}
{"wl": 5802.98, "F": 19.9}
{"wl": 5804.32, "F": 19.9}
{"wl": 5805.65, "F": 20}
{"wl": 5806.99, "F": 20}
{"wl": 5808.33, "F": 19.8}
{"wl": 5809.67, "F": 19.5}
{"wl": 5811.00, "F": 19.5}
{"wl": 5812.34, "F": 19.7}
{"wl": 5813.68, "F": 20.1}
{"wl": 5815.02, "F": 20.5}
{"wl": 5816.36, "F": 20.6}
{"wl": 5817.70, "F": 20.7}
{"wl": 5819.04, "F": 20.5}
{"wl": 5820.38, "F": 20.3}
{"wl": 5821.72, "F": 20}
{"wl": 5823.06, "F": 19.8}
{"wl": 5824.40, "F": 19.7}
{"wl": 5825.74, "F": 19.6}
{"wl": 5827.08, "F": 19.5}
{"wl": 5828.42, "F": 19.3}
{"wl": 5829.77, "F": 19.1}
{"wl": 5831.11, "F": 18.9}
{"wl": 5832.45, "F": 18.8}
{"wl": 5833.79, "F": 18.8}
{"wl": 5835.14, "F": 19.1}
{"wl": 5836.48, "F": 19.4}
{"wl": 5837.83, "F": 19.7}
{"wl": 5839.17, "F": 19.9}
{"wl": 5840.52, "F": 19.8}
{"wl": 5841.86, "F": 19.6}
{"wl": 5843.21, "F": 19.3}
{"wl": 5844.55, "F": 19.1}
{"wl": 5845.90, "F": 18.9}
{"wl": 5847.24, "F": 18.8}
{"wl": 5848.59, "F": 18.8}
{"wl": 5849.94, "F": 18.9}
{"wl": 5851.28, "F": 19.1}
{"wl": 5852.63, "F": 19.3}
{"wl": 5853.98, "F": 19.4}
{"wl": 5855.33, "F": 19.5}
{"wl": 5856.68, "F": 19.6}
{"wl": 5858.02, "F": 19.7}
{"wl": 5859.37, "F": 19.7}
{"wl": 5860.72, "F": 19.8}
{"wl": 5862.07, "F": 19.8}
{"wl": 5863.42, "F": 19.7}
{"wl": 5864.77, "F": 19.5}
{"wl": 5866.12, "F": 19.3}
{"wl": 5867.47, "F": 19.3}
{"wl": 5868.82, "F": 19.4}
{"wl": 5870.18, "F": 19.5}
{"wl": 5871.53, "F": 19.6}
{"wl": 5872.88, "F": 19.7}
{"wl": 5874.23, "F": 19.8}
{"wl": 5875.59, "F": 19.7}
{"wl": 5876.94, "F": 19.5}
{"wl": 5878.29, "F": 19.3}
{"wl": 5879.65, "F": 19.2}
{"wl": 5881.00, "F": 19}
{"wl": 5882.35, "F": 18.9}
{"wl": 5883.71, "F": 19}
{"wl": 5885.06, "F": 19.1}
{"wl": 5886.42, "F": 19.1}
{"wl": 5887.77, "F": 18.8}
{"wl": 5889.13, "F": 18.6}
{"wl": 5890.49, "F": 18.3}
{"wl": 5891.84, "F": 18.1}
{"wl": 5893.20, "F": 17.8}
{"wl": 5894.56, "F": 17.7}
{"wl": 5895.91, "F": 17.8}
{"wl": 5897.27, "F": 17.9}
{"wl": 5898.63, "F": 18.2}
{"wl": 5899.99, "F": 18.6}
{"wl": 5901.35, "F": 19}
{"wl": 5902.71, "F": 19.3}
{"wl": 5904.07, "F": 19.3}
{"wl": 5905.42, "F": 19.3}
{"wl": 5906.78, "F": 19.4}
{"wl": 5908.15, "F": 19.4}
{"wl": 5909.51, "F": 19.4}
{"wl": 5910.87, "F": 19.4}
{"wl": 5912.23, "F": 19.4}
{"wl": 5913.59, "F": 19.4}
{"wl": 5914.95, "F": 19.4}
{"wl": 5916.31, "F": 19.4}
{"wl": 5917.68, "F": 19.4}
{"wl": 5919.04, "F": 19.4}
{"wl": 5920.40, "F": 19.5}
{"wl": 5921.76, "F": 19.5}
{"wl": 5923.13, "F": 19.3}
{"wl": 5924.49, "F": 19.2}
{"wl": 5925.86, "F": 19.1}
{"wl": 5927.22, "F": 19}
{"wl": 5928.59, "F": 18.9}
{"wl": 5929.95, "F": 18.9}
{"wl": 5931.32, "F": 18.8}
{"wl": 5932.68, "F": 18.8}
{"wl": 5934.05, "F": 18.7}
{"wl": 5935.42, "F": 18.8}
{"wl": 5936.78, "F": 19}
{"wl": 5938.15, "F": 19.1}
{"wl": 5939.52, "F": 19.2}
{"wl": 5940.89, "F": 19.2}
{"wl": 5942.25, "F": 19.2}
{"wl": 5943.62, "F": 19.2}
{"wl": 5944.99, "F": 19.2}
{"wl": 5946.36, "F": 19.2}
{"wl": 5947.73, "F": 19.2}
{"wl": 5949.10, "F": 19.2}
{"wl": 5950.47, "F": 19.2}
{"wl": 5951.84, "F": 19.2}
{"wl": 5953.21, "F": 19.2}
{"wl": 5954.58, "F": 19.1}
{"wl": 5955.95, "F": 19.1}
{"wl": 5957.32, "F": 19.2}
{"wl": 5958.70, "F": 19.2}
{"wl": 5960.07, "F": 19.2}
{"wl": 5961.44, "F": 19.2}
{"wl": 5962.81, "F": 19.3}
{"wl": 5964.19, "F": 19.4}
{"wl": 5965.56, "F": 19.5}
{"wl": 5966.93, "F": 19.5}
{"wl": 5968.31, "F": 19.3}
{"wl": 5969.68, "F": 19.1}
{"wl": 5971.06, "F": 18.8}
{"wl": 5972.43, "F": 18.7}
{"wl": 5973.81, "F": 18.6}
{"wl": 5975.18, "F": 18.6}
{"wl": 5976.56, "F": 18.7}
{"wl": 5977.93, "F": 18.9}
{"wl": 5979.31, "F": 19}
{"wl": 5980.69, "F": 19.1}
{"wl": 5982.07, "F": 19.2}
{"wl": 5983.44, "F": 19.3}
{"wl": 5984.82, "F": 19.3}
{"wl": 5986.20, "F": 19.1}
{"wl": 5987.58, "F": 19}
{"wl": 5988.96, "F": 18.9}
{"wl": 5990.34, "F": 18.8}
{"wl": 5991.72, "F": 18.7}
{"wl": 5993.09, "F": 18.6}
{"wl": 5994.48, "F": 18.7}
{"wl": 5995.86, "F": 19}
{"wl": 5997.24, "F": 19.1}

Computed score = -2.1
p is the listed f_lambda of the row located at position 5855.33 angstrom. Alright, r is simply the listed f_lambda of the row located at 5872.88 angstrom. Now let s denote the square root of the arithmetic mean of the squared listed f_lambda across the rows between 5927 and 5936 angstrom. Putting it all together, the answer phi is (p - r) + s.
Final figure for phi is 18.6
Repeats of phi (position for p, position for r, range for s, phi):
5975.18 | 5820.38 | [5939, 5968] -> 17.5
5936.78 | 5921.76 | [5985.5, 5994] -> 18.4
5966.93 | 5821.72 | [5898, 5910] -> 18.6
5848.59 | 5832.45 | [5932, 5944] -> 19.0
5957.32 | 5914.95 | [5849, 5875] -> 19.3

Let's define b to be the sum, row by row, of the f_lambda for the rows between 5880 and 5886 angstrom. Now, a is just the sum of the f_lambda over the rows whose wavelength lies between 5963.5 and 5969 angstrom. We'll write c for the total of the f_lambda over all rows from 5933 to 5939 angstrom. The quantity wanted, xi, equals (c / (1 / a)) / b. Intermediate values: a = 77.7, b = 76.0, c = 75.6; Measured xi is 77.3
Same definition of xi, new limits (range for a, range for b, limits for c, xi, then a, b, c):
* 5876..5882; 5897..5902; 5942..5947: 80.2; 77.0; 73.7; 76.8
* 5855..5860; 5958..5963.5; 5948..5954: 78.4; 78.5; 76.9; 76.8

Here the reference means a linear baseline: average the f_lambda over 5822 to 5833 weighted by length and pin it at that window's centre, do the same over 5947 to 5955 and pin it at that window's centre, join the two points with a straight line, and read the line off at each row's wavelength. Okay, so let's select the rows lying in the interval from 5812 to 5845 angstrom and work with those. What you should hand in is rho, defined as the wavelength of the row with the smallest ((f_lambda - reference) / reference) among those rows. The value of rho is 5832.45 angstrom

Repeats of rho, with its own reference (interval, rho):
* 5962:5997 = 5973.81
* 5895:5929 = 5895.91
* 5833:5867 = 5833.79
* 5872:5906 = 5894.56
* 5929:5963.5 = 5934.05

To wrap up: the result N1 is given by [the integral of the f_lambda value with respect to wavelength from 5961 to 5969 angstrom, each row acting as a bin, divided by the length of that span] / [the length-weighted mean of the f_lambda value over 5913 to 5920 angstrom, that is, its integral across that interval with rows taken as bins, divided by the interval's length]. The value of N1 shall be 1.00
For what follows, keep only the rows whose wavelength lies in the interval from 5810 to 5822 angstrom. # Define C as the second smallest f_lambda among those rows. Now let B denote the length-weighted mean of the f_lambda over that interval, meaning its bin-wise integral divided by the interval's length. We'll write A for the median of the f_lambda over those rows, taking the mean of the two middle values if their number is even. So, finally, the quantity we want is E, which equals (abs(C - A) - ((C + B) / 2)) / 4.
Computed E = -4.84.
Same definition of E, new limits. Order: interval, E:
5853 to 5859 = -4.87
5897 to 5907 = -4.40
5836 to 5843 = -4.88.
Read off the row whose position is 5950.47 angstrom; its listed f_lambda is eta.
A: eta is 19.2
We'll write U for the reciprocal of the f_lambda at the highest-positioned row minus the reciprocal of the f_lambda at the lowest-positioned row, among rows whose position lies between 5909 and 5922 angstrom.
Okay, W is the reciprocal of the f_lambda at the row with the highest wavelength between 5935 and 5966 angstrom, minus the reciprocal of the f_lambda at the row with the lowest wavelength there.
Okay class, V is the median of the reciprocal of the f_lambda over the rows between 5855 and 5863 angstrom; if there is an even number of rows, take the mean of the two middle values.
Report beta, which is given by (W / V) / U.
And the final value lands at 142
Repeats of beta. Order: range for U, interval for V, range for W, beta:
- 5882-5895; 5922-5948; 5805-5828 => 7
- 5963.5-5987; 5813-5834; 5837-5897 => 132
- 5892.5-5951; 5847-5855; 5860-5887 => -9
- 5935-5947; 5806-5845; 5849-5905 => 19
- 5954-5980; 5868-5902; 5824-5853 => 73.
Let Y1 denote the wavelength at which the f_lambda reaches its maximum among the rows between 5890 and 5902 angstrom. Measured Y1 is 5901.35 angstrom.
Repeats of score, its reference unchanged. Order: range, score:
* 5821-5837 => 0.3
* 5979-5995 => -5.5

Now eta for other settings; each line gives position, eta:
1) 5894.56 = 17.7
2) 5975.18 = 18.6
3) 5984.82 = 19.3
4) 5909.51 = 19.4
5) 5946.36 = 19.2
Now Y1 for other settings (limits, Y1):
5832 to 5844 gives 5839.17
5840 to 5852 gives 5840.52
